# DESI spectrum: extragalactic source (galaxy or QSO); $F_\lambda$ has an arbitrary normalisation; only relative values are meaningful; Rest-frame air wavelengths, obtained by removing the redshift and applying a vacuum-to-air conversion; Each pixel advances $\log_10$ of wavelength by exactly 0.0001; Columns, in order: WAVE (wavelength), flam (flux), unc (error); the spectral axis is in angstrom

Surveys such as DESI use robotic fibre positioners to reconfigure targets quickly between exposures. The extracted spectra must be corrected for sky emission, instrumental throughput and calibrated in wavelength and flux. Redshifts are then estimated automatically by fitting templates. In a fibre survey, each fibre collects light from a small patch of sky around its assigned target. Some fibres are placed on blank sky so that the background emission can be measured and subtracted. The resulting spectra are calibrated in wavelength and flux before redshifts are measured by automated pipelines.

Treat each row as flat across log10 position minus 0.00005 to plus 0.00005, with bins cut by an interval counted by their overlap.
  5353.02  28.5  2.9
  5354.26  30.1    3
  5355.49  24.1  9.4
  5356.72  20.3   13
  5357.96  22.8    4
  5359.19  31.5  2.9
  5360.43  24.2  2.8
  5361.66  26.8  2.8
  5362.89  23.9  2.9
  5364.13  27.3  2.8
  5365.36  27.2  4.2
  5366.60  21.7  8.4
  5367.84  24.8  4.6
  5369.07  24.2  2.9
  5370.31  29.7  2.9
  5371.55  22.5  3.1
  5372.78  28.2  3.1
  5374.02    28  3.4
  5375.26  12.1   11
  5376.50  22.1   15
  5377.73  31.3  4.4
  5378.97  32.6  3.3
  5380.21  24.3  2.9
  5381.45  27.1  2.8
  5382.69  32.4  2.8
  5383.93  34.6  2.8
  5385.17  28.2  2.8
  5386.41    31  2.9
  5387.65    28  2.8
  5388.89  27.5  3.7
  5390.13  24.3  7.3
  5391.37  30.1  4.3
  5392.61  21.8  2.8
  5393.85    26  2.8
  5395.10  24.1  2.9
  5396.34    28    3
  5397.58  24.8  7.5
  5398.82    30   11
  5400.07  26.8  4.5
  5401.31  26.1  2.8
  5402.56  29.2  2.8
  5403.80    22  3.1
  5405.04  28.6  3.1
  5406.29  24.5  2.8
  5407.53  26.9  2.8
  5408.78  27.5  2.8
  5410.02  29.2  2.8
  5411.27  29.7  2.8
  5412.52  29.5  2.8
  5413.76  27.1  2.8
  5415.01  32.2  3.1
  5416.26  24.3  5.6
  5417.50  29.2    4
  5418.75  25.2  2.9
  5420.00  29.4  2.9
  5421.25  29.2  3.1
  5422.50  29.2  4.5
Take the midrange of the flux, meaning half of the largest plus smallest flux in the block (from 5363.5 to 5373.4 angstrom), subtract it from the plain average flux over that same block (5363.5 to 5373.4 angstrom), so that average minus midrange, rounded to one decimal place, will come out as 0.0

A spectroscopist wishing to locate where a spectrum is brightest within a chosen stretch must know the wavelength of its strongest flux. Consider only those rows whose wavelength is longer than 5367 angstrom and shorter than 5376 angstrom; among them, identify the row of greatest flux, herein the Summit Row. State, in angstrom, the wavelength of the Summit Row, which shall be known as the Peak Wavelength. 5370.31 angstrom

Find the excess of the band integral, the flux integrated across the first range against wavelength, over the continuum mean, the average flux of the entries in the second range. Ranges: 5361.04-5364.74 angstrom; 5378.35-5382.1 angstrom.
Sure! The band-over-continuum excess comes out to 68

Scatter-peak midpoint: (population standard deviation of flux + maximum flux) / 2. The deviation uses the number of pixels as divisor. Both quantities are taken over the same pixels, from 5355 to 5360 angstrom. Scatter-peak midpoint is 17.8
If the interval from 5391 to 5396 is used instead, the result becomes 16.6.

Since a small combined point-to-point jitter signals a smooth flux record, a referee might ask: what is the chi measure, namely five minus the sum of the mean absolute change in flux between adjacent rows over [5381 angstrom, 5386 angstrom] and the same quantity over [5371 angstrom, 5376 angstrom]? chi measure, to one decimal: -6.9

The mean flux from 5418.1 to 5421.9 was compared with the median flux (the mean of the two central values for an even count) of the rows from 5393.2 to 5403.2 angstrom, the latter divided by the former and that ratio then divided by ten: 0.095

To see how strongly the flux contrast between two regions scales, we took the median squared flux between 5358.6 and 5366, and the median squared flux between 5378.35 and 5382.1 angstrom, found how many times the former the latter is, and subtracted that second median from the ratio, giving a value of -733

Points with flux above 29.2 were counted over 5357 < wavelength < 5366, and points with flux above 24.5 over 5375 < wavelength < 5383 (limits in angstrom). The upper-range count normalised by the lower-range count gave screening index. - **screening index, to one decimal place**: 4.0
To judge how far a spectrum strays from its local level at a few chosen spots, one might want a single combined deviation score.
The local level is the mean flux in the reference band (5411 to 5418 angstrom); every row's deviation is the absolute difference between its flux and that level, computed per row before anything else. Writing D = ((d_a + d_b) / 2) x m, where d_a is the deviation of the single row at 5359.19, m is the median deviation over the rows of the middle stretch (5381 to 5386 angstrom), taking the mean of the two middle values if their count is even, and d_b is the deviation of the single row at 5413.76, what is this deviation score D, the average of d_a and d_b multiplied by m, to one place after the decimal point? 5.8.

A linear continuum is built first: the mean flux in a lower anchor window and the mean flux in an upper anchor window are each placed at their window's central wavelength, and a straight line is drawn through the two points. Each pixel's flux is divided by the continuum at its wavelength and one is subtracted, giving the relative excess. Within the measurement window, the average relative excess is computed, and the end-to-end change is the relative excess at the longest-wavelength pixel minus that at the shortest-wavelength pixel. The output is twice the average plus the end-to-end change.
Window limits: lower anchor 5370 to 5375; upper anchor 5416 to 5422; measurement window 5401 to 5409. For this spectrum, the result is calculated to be -0.02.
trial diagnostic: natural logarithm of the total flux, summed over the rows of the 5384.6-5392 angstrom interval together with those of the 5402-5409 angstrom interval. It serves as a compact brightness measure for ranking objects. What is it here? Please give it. 5.79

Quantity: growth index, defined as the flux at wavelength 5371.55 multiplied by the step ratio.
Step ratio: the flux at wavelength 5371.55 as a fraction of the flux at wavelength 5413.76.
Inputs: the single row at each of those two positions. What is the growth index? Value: 19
